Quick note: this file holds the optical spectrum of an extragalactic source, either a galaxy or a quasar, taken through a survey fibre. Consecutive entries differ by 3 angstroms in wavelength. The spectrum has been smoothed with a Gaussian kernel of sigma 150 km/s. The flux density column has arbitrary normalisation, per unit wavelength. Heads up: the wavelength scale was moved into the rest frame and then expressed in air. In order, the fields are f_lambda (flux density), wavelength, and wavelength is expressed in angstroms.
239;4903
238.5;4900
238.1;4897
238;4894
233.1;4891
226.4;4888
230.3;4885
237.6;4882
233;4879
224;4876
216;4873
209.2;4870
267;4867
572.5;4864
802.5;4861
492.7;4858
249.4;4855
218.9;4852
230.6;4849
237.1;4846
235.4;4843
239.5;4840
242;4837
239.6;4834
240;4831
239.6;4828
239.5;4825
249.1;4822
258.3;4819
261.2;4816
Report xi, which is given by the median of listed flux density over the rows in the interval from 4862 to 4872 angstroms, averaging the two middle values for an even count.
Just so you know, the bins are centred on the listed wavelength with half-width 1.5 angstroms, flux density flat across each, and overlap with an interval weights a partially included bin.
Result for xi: 267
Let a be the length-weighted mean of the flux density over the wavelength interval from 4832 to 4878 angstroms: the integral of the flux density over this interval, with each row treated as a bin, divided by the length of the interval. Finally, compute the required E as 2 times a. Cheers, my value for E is 620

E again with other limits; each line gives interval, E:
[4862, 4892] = 549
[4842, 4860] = 586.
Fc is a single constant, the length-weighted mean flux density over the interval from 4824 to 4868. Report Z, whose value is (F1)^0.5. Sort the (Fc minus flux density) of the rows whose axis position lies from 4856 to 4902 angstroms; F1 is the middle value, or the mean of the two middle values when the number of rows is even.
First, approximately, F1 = 80.3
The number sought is 8.96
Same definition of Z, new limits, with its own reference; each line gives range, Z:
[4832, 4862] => 8.85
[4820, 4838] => 8.83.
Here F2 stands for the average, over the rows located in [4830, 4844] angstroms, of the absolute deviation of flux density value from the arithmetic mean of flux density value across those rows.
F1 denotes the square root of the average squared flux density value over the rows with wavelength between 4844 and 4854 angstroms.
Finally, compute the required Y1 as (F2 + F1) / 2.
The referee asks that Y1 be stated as 115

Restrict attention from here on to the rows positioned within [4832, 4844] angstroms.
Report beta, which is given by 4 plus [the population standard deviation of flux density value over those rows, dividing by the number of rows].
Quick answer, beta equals 6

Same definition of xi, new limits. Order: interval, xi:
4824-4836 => 240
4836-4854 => 236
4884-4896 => 232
